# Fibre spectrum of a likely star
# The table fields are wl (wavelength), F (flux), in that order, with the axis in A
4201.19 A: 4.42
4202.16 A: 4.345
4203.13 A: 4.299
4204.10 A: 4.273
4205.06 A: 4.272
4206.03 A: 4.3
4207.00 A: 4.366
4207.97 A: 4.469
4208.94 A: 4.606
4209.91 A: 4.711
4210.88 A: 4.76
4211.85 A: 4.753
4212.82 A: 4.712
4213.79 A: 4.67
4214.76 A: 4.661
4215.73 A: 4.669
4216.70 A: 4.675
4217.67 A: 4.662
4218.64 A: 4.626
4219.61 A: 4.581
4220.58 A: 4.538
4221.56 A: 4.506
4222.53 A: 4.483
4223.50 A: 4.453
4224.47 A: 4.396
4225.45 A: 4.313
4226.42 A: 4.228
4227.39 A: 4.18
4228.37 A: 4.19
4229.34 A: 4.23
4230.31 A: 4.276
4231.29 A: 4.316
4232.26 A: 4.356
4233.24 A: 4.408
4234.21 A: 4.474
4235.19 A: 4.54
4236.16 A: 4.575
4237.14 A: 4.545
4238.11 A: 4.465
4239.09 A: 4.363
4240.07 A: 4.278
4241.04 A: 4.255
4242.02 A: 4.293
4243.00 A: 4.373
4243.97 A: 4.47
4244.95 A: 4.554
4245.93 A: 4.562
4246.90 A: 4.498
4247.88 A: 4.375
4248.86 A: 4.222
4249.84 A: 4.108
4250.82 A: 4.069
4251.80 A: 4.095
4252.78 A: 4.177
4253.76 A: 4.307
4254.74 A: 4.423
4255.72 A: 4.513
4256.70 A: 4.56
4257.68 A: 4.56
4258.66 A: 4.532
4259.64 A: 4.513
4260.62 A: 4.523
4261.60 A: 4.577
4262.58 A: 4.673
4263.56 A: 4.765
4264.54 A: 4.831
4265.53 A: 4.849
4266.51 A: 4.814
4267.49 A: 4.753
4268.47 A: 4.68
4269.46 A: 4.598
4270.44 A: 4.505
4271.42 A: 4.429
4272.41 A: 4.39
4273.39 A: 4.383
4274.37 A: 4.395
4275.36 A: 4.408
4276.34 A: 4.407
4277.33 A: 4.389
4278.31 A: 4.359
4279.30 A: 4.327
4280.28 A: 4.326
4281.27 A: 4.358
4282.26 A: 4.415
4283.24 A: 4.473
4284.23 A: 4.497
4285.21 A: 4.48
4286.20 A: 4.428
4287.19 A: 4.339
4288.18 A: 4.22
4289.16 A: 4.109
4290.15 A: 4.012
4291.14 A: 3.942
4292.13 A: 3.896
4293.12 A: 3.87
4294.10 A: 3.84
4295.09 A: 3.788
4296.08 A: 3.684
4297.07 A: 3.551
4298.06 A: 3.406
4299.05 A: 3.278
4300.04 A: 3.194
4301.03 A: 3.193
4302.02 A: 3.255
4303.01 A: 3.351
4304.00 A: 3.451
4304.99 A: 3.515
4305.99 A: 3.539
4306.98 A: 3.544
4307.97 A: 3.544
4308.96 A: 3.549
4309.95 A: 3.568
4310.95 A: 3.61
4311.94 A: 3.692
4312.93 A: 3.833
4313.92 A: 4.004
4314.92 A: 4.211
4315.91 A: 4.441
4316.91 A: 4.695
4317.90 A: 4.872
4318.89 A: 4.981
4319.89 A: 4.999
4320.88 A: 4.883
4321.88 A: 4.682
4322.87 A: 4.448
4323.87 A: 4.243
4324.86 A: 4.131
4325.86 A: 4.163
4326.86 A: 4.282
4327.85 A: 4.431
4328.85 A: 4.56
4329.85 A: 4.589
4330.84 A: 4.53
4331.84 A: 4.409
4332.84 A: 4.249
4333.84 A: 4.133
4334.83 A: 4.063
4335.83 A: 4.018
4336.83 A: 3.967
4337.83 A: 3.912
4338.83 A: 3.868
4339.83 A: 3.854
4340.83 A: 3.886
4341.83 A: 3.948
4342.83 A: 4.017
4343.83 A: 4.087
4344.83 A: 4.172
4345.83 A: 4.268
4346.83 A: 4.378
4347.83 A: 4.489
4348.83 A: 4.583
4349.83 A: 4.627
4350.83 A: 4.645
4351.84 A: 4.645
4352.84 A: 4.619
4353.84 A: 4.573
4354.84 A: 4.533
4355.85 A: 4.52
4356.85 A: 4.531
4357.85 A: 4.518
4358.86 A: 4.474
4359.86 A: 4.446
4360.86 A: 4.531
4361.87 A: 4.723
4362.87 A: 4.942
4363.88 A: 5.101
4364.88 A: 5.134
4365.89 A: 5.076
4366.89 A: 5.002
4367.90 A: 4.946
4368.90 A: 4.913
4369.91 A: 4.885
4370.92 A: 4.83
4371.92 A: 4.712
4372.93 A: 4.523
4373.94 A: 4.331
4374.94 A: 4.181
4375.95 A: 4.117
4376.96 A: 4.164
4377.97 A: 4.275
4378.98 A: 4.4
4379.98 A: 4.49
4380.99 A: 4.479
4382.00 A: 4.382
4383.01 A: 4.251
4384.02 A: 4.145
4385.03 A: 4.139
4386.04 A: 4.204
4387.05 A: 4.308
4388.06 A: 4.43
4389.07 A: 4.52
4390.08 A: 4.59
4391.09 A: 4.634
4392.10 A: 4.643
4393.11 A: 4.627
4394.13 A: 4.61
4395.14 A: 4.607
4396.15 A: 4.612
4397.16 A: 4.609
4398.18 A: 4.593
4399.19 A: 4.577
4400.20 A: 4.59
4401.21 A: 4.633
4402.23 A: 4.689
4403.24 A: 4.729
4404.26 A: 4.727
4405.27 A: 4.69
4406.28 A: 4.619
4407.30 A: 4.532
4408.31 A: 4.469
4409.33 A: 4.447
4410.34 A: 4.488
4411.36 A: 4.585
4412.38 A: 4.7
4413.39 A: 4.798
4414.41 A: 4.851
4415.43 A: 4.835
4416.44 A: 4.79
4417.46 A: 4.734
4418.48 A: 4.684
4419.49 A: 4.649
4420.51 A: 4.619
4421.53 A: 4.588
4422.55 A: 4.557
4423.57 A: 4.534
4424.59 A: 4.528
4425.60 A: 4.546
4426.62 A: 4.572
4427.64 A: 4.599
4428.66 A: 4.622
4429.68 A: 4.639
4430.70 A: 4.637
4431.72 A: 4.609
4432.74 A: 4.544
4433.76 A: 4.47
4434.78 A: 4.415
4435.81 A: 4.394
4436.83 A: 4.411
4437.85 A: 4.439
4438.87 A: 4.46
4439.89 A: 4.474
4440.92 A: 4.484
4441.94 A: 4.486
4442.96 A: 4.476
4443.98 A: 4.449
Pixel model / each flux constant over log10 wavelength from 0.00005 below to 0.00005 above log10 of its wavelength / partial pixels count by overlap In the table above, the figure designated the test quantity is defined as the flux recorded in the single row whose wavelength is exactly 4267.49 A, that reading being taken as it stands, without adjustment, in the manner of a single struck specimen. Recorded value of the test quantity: 4.753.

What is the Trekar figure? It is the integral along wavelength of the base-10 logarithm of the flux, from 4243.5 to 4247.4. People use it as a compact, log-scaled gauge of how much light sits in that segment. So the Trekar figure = 2.56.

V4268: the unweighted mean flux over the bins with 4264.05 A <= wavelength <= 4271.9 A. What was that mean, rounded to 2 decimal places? 4.68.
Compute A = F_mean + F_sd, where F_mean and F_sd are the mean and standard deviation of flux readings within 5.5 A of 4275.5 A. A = 4.44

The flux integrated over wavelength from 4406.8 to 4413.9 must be 32.5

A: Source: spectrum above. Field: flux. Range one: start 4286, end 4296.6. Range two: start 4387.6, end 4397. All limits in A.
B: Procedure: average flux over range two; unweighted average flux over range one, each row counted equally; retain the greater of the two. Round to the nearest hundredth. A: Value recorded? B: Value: 4.59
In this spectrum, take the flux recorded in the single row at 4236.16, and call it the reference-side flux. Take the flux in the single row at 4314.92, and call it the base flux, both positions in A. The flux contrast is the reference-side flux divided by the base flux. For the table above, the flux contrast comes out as 1.09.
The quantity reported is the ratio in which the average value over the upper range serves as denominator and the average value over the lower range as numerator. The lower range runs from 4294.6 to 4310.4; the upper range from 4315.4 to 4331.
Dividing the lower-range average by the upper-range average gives 0.76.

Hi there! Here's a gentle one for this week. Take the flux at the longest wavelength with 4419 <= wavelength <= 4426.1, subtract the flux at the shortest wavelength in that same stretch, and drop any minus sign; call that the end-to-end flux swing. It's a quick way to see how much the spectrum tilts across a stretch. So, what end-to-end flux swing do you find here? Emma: 0.10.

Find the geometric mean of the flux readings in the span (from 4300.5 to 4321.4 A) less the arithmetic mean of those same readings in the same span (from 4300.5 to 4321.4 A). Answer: -0.043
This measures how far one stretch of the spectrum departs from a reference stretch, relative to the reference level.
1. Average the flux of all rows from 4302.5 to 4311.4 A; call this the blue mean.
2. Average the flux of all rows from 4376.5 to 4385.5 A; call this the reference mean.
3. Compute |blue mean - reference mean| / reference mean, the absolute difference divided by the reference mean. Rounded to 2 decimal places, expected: 0.18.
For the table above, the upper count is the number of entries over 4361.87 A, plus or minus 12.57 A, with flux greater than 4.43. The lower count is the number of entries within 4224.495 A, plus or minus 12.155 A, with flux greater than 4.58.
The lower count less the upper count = -16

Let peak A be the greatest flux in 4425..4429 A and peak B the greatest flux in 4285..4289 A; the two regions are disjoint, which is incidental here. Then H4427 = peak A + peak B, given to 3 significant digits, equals 9.10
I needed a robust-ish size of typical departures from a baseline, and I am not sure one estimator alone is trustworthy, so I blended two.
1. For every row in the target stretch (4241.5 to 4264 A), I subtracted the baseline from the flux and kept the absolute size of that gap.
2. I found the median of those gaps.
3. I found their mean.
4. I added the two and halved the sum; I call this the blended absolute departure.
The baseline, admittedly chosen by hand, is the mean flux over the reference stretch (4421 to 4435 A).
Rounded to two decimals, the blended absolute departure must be 0.14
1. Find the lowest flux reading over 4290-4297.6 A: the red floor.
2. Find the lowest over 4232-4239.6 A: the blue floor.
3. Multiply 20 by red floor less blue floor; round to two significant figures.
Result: -16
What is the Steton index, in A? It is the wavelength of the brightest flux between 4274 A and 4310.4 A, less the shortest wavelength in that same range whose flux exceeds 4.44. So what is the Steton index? 1.0 A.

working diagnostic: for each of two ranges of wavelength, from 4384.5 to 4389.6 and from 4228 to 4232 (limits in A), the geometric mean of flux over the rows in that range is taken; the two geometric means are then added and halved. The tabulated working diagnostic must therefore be 4.29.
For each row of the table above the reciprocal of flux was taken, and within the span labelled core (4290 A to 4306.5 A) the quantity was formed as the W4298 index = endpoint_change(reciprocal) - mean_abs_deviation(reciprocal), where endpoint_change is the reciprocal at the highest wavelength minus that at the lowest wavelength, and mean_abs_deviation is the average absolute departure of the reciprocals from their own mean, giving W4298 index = 0.015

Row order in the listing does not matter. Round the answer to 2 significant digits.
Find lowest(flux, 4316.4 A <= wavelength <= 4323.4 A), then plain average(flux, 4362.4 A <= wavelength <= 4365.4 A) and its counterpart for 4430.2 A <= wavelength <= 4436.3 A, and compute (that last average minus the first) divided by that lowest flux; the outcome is -0.12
